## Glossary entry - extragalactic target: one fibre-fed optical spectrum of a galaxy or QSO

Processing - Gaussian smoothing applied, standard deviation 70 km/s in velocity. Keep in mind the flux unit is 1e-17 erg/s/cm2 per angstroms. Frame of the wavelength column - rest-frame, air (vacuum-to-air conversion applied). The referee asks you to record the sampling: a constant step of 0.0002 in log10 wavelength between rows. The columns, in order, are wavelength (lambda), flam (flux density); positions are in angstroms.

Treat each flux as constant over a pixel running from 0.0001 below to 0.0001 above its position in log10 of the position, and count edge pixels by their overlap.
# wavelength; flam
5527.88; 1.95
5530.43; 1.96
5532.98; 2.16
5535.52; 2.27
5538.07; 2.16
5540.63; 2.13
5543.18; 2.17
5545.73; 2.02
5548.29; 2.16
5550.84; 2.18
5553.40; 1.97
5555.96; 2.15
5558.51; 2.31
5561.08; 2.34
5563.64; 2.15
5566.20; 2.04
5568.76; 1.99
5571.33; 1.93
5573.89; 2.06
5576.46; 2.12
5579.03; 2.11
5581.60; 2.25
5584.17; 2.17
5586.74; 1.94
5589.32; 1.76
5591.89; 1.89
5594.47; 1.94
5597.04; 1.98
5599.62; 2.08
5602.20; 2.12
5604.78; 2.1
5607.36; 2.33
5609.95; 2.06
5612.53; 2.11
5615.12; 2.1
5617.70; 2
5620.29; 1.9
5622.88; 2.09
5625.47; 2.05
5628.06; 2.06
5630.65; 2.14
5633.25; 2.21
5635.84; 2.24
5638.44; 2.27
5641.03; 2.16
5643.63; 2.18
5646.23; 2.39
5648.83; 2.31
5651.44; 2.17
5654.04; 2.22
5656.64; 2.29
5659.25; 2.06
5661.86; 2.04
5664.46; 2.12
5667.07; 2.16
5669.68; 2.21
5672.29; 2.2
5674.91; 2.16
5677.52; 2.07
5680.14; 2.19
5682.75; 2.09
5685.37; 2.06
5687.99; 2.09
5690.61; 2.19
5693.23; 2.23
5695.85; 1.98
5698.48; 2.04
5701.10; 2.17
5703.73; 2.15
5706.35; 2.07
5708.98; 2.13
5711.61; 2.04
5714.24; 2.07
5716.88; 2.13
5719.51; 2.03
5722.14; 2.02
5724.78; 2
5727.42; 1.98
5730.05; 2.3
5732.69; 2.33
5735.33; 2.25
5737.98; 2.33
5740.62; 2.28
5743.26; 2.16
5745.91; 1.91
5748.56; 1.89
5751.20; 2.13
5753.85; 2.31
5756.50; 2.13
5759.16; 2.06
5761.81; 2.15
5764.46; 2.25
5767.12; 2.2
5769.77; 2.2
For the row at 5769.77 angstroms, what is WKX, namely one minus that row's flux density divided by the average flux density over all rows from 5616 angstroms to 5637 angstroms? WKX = -0.055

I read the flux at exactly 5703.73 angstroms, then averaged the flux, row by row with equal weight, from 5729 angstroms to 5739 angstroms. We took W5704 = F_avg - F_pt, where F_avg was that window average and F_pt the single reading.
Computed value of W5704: 0.15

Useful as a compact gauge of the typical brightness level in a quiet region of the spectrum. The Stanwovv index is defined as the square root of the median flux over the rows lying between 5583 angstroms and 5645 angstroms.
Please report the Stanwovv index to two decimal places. 1.45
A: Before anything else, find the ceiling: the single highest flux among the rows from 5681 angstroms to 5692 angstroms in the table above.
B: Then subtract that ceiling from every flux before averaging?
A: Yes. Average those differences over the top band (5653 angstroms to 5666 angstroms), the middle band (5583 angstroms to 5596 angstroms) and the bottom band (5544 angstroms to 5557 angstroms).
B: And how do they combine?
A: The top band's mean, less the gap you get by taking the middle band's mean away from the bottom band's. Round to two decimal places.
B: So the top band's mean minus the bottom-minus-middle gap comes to -0.20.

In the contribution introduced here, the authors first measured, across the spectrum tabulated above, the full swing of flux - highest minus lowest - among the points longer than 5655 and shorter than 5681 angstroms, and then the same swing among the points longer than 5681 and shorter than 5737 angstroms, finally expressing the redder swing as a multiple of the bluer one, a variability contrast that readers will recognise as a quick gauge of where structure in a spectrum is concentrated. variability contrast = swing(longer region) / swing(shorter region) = 1.40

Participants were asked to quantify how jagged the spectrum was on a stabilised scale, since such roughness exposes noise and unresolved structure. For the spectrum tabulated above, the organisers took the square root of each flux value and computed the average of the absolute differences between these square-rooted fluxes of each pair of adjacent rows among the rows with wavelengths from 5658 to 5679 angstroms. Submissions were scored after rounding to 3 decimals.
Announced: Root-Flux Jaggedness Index 0.016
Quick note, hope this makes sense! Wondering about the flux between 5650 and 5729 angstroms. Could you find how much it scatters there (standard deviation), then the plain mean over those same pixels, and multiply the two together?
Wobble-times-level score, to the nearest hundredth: 0.17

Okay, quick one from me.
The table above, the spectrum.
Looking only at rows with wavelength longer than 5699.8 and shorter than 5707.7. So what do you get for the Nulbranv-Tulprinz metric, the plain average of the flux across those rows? 2.13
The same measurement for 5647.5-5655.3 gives 2.23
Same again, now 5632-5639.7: 2.24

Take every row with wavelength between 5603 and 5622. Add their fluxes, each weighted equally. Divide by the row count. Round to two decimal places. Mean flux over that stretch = 2.09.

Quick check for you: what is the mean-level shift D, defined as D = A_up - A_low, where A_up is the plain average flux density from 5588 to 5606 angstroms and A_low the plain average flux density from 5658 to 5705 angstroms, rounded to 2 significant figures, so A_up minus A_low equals -0.14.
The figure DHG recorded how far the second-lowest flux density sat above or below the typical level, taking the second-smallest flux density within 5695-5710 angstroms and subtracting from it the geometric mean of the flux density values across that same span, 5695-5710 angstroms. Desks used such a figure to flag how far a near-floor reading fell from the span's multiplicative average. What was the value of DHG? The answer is -0.05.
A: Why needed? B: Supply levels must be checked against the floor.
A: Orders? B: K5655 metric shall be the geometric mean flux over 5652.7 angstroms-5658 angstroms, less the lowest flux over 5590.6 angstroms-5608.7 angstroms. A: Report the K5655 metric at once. 0.36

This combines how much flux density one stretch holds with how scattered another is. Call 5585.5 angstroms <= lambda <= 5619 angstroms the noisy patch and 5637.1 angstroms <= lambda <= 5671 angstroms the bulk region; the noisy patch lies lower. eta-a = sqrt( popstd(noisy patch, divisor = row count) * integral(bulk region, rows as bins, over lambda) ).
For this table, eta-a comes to 3.15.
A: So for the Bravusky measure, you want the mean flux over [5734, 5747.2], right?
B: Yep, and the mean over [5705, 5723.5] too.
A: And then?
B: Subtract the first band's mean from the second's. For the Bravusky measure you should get -0.12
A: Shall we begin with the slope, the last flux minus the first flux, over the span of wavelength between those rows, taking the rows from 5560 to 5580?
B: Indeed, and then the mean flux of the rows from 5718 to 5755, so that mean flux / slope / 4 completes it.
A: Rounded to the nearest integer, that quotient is -42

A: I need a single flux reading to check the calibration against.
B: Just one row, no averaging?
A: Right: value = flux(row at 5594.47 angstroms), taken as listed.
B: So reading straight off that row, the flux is 1.94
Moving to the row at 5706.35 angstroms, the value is 2.07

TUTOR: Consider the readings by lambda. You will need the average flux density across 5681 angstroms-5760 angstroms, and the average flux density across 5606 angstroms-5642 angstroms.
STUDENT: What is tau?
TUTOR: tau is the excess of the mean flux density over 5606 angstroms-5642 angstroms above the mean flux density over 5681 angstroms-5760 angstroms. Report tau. 0.00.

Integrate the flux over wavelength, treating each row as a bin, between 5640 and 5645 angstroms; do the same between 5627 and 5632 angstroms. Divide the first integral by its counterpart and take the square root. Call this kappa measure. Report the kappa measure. 1.02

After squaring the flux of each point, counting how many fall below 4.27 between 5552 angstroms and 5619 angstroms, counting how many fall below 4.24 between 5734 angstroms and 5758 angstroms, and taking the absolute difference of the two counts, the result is 10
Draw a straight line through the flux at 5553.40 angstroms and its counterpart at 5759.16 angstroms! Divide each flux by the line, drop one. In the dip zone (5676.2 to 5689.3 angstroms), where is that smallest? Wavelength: 5685.37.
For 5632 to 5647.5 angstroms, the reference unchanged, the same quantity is 5641.03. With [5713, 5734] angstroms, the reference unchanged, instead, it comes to 5727.42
